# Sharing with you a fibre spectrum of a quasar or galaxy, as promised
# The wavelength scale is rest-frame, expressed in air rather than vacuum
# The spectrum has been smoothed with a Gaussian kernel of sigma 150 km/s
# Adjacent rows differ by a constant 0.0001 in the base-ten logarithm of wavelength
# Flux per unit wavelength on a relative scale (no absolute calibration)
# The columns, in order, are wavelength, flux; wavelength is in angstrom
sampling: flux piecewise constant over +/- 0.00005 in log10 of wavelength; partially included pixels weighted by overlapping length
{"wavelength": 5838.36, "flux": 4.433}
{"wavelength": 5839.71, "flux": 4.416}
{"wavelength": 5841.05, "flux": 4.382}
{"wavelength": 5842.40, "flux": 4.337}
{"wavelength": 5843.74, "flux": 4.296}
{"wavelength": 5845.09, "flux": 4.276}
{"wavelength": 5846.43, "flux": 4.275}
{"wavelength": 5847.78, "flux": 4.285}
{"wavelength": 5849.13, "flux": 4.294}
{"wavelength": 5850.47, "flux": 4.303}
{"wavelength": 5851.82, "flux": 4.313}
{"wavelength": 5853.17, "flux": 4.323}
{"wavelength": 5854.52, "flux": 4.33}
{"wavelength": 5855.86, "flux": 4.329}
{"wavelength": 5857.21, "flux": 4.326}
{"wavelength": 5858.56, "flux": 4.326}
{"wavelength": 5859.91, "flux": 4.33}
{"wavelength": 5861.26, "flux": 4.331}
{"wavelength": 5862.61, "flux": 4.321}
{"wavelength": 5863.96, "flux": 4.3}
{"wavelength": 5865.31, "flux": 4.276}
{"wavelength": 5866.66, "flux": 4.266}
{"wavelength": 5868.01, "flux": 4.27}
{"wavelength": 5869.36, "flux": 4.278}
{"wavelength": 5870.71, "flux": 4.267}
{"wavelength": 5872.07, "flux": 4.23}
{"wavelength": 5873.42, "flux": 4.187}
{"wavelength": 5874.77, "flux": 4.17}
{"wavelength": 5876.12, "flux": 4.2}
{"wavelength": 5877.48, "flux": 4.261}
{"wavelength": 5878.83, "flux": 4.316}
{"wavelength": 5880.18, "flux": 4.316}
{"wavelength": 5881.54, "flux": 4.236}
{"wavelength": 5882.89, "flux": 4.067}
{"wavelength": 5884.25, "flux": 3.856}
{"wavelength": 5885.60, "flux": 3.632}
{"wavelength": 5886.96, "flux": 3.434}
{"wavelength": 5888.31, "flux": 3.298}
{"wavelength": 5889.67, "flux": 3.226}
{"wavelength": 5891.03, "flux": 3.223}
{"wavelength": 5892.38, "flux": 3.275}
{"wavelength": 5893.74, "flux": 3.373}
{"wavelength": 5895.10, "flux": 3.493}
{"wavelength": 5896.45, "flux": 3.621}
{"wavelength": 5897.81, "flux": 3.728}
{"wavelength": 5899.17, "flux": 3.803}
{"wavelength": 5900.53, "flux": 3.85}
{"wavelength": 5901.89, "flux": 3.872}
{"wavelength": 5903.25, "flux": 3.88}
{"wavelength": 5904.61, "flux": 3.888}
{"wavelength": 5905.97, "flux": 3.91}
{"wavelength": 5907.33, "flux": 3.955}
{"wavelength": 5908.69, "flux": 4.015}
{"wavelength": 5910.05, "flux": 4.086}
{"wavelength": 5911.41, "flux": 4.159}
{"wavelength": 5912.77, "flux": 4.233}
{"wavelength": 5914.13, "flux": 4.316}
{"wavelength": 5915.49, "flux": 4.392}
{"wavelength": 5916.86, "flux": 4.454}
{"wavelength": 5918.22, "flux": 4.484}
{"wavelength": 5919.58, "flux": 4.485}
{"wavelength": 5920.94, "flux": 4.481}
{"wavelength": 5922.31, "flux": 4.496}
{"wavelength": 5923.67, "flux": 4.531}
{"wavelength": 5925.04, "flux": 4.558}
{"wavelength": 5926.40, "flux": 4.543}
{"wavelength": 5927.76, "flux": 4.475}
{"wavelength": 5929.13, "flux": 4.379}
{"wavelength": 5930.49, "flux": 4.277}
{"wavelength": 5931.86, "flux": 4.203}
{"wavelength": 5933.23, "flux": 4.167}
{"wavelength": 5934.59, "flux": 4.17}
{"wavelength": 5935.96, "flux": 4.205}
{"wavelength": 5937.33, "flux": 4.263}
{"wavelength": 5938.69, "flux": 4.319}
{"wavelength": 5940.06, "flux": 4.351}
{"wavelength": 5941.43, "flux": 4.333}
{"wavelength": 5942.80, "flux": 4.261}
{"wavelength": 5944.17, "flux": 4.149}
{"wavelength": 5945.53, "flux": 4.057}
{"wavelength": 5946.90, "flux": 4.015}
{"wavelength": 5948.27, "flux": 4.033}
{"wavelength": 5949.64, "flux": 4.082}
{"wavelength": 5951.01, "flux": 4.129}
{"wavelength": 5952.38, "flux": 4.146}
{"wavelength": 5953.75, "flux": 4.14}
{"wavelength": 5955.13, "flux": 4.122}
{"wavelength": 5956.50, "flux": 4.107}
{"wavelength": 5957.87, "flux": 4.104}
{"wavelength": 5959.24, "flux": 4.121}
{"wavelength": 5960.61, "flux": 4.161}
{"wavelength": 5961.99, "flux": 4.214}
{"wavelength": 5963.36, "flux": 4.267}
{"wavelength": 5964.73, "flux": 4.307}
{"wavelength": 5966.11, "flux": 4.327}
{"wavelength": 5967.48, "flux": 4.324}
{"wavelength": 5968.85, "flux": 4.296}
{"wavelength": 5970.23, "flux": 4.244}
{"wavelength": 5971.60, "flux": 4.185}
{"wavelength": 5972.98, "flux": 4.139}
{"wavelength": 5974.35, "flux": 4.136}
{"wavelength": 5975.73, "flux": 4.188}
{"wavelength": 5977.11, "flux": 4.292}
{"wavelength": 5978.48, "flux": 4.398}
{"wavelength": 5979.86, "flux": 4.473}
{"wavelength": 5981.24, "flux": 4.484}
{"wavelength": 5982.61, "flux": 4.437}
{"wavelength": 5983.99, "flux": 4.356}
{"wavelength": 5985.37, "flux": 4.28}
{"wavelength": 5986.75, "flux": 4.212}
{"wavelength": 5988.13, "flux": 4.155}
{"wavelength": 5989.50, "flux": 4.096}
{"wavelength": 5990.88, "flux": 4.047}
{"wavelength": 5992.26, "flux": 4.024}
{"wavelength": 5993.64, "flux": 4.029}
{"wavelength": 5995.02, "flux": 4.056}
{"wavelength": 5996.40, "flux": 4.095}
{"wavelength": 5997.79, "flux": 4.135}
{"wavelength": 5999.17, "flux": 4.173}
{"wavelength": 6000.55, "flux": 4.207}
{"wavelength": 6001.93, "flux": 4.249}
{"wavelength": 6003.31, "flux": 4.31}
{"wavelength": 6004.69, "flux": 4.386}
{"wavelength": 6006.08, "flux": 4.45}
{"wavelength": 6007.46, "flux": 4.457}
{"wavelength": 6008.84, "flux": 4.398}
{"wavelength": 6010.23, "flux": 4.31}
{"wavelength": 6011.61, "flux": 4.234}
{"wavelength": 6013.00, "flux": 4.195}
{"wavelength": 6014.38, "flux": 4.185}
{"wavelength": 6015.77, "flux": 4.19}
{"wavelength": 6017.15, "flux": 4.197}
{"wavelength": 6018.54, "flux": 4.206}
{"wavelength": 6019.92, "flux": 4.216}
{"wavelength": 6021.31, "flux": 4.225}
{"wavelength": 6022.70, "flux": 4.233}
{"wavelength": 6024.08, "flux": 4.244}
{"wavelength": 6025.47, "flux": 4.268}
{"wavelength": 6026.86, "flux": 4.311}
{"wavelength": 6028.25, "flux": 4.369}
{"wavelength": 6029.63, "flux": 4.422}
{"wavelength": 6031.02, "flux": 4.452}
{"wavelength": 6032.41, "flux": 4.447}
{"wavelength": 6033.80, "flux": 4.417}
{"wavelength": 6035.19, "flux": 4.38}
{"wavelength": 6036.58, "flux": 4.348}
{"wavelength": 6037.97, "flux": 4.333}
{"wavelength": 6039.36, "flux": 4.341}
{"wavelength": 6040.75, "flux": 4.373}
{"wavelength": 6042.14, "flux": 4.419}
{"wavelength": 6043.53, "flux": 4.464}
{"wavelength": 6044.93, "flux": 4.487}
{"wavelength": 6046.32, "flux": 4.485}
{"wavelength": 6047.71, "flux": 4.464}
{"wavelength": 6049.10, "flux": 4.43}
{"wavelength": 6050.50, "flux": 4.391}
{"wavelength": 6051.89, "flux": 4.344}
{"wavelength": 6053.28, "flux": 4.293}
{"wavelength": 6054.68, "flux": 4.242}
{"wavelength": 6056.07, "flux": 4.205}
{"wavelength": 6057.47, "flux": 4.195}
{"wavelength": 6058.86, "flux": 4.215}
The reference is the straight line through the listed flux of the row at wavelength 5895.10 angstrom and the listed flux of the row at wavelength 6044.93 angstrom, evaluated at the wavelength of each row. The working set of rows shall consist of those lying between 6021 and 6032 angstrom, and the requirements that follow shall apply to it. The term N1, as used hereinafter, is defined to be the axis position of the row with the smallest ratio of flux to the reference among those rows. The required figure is 6022.70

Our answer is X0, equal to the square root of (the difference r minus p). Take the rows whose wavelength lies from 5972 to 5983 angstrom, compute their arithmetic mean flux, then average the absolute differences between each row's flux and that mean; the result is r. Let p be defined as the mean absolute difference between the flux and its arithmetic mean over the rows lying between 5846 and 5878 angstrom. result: 0.31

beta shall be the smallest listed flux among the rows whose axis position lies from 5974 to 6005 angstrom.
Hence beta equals 4.024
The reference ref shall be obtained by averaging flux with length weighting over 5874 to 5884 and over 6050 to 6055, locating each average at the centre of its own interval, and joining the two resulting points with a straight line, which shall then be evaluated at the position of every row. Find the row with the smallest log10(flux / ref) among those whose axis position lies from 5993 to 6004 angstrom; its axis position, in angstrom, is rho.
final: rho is 5993.64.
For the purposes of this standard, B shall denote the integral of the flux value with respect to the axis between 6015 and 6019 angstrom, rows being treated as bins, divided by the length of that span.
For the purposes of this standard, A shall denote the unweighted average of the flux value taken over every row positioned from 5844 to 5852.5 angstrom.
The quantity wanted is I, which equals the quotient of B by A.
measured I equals 0.98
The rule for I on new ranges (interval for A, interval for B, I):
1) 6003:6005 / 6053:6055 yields 0.98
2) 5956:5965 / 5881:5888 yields 0.91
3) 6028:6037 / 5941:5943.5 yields 0.97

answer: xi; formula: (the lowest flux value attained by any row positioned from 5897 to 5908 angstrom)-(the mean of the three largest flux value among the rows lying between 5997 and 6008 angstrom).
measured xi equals -0.70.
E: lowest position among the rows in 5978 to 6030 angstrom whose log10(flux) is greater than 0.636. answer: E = 5978.48 angstrom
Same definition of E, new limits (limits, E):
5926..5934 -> 5926.40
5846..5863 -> 5854.52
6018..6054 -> 6028.25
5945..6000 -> 5966.11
